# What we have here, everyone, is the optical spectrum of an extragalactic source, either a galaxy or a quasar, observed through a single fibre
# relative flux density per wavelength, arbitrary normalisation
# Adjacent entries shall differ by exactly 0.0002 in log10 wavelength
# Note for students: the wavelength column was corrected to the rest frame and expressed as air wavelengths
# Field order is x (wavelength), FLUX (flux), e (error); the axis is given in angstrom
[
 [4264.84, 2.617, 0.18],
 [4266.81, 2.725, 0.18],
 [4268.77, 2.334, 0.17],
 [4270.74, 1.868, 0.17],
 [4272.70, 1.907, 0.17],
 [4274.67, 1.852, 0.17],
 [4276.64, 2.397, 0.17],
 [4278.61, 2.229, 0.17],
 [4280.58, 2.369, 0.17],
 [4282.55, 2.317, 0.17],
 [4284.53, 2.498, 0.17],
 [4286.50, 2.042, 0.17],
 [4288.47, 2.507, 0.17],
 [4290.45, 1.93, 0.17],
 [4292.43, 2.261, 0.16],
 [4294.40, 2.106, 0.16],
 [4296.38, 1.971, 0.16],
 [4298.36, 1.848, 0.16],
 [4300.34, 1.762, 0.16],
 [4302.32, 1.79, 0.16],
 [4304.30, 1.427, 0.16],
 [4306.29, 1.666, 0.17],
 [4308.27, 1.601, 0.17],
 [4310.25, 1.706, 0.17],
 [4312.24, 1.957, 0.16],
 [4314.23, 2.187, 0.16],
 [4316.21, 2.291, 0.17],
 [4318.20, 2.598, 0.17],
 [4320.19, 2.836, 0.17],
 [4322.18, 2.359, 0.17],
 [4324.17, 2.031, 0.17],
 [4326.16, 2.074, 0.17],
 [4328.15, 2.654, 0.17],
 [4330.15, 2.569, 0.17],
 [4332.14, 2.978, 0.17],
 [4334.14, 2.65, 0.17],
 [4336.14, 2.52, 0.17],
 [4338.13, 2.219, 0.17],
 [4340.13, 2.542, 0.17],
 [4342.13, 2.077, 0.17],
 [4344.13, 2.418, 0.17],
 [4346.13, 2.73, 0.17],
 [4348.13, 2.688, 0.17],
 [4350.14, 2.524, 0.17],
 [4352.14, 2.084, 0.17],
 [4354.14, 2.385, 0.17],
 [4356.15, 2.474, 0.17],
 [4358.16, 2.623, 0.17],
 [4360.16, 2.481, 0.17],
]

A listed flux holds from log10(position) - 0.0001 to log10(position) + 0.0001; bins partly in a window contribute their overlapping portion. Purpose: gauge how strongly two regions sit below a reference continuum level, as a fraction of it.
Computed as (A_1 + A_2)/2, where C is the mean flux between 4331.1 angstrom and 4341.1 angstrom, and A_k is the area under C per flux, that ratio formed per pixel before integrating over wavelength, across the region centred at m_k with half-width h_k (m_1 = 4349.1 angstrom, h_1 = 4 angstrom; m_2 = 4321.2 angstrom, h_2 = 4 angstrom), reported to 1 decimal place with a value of 8.4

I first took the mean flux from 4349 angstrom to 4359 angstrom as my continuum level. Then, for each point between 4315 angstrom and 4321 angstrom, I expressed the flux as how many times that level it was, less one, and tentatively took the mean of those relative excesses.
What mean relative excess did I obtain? 0.06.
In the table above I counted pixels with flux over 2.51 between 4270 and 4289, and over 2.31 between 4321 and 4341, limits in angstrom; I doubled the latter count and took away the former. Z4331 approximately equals 14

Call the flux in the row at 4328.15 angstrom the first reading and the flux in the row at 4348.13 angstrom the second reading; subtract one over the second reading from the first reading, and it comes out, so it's 2.3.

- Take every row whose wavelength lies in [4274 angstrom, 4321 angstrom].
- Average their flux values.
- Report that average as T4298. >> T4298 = 2.09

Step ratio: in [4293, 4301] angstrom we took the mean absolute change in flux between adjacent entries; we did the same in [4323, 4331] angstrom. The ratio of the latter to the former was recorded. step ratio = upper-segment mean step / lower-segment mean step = 2.1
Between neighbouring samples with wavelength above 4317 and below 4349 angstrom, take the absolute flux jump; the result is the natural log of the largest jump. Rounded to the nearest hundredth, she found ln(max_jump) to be -0.54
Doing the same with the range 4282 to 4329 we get -0.54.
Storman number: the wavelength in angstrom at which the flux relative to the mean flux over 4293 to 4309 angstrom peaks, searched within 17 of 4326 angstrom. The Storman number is 4332.14 angstrom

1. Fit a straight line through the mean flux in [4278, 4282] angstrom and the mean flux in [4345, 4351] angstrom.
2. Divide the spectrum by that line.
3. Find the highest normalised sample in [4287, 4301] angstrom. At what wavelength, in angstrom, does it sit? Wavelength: 4288.47 angstrom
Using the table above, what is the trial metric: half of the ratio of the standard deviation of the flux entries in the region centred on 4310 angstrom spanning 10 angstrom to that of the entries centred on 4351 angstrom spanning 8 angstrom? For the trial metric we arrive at 0.5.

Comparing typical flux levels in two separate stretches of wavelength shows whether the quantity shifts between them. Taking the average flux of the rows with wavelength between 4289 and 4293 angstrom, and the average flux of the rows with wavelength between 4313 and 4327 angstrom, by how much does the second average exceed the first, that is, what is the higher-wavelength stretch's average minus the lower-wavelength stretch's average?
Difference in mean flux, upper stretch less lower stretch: 0.2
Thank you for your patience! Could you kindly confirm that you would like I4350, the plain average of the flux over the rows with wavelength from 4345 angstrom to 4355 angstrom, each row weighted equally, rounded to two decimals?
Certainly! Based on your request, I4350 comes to 2.48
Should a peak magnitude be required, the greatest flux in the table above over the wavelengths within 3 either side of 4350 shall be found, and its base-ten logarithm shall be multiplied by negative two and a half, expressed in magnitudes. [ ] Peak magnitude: -1.07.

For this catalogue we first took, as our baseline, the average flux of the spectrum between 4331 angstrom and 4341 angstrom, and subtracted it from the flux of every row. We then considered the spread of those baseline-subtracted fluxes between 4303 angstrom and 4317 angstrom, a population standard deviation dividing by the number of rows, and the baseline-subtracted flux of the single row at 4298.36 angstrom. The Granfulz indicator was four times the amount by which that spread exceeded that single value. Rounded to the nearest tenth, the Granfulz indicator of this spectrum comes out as 4.1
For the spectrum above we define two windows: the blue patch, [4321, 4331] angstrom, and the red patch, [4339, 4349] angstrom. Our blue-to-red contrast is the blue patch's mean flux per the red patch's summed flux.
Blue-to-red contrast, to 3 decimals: 0.188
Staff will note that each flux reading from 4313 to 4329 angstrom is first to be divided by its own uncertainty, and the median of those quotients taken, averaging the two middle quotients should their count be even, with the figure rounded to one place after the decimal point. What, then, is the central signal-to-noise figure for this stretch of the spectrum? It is 13.8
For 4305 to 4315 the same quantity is 10.0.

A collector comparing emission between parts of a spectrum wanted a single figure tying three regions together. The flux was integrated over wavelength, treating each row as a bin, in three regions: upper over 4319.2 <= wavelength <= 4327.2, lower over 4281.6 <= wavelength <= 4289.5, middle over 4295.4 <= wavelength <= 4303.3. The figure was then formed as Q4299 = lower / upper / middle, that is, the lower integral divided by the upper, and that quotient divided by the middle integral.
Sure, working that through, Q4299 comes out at 0.068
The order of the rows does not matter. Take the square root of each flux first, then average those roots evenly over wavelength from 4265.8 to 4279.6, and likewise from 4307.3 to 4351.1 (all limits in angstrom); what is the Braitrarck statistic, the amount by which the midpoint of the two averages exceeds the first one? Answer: 0.03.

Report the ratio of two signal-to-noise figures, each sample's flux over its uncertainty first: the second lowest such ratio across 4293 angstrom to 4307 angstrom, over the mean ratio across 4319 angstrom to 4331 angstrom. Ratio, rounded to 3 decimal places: 0.688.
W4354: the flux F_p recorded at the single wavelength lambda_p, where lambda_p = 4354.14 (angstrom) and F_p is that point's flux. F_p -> 2.385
